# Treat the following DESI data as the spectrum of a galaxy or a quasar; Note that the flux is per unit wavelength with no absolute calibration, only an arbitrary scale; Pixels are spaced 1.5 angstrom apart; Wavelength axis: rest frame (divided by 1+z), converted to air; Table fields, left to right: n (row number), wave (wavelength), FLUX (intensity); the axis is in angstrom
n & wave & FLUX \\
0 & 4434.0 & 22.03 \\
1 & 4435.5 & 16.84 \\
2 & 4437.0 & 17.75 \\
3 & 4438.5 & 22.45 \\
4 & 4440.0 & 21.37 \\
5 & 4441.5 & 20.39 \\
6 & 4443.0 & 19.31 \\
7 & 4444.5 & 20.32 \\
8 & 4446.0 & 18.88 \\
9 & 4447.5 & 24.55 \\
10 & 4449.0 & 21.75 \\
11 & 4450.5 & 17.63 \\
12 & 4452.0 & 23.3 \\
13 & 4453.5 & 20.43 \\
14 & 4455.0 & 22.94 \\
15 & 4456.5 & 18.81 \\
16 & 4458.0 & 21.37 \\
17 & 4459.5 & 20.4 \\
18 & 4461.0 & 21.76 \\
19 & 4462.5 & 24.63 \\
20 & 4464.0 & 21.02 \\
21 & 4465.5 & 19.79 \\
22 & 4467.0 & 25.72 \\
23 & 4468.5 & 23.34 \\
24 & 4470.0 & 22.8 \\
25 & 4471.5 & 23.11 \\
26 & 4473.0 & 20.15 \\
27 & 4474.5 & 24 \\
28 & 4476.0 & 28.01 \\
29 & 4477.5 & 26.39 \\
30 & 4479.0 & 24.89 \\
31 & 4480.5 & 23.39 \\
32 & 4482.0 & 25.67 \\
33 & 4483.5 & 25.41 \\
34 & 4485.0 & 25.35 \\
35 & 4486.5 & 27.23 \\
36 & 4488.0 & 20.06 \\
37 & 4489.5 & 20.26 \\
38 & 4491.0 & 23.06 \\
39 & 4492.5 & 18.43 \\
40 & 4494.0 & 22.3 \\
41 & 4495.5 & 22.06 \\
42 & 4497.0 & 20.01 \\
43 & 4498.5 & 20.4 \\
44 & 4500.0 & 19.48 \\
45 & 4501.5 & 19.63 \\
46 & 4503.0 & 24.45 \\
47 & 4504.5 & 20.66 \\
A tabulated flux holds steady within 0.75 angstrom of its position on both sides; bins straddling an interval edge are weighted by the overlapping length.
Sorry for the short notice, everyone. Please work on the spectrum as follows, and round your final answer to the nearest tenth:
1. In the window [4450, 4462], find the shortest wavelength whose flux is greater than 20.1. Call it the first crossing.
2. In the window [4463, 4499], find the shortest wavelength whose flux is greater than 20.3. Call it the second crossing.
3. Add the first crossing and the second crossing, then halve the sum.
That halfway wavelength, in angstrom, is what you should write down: 4458.0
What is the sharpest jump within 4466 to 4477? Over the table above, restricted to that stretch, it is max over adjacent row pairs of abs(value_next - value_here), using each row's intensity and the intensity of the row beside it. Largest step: 4.0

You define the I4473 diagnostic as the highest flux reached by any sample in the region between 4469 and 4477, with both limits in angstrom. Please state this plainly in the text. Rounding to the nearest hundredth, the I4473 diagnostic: 28.01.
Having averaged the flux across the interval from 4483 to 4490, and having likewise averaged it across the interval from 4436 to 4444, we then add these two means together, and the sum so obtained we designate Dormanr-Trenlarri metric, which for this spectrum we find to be 43.9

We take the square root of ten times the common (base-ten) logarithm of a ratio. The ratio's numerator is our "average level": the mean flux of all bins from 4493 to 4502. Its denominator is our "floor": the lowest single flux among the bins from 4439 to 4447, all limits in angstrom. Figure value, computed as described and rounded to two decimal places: 0.62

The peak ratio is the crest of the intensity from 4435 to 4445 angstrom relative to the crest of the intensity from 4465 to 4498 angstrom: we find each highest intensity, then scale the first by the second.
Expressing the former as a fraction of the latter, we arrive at 0.801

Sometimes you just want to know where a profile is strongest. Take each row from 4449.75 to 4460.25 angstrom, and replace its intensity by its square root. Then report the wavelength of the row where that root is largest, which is 4452.0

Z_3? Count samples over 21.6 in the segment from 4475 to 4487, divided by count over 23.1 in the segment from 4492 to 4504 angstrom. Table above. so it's 8.0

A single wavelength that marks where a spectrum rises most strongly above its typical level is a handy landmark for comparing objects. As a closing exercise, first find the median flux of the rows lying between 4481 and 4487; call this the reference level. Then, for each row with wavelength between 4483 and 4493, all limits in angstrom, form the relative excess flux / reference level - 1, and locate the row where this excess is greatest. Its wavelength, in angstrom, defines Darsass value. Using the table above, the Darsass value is 4486.5 angstrom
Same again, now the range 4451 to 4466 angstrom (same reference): 4462.5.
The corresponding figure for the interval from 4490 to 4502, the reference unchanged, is 4491.0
